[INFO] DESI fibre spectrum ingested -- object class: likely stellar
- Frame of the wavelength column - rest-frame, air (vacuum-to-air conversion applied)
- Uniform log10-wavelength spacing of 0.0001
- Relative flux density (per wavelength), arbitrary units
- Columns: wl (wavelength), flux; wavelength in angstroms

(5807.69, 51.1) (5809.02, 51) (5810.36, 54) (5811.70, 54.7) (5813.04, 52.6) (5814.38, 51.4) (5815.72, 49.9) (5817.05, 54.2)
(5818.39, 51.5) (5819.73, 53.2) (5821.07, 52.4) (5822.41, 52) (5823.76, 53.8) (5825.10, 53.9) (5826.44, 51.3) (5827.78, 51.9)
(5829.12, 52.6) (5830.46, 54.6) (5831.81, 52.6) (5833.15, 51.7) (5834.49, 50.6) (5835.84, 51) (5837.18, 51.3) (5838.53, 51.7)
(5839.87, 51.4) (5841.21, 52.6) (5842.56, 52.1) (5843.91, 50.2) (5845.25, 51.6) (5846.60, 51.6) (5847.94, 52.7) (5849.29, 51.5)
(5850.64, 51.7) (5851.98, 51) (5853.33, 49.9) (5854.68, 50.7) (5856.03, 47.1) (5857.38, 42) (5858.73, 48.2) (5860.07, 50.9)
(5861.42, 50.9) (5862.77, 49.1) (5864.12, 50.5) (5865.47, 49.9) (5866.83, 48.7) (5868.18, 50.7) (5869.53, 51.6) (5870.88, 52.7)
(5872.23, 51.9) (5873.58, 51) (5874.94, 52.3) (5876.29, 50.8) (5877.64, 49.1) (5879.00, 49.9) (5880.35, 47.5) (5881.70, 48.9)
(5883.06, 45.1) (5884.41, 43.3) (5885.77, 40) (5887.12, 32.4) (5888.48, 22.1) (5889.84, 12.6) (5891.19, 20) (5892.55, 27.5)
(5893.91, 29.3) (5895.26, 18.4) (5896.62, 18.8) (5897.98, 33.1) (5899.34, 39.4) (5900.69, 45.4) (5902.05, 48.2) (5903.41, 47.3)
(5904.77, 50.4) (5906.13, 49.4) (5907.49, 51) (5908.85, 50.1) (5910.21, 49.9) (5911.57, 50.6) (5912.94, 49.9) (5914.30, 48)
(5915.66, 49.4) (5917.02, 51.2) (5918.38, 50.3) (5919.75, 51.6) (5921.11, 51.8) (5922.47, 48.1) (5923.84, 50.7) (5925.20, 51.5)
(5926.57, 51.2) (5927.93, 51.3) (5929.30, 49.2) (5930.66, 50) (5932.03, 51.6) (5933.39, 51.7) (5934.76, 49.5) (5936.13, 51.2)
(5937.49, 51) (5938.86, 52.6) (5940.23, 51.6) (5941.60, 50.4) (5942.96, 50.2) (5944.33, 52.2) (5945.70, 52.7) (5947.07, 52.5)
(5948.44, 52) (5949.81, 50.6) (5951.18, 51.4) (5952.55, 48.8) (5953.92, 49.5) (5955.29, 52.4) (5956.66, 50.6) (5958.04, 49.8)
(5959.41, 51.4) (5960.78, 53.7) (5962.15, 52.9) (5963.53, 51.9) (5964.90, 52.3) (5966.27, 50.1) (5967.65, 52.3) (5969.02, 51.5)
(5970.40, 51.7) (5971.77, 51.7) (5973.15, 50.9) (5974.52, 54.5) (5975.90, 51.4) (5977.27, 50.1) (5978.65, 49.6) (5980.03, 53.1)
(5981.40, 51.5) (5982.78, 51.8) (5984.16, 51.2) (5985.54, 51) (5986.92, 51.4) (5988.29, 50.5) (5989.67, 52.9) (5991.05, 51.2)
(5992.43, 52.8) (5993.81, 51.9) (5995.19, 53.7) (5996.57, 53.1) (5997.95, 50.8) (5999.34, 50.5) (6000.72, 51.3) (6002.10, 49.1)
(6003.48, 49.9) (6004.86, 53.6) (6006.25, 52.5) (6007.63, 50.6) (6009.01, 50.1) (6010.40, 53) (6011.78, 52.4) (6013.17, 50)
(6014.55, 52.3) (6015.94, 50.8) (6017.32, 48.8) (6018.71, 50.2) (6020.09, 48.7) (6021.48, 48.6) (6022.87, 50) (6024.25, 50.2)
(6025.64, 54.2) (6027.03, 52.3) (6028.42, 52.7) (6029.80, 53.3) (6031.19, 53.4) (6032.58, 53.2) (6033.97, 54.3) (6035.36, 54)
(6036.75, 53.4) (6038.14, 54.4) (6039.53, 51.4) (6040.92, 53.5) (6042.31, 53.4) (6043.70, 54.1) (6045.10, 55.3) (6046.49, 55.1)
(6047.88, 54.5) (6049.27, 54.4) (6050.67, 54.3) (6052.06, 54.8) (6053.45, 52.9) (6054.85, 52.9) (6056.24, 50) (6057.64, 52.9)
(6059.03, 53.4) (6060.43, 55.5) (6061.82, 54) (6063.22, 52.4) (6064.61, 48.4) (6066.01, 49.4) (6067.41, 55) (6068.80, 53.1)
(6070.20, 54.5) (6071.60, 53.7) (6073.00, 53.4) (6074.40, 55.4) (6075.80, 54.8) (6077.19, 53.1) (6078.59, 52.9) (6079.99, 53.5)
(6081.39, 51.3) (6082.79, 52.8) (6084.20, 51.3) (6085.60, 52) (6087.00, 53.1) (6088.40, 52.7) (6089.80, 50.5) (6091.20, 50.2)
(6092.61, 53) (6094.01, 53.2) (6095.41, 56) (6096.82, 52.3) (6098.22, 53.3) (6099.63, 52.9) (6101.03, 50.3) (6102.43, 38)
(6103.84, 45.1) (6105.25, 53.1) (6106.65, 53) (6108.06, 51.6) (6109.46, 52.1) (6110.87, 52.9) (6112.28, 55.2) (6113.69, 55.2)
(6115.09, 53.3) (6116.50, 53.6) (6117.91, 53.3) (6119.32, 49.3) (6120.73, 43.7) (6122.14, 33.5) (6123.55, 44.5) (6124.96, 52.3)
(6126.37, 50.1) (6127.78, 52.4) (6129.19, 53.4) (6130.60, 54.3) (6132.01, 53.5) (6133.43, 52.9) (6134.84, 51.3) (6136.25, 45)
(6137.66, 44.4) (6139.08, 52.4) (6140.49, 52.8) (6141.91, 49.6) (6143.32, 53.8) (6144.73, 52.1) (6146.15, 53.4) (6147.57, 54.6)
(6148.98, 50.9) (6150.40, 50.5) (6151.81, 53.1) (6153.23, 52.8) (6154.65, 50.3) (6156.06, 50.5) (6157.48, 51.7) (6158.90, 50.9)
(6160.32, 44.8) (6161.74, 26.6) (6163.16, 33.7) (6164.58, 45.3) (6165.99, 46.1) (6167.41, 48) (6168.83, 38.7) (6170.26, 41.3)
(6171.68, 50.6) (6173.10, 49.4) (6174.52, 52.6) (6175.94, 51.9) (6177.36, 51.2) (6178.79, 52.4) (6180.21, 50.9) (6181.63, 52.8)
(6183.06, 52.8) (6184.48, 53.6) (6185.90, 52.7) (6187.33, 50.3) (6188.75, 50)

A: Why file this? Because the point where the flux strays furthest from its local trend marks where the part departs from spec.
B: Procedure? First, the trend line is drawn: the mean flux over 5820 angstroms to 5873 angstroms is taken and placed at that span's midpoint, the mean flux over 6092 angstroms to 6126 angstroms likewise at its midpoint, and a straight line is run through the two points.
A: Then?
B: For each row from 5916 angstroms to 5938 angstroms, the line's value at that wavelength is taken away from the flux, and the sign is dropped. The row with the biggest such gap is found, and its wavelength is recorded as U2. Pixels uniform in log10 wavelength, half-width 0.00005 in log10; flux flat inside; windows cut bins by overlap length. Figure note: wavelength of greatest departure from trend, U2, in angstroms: 5922.47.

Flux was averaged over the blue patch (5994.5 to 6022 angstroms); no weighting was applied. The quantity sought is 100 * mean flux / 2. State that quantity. 2550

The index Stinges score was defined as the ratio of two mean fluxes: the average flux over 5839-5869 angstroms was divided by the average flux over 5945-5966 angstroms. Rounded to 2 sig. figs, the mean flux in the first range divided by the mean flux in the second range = 0.98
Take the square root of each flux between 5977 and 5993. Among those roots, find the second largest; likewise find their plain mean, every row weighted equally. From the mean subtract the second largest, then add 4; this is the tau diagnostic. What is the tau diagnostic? 3.90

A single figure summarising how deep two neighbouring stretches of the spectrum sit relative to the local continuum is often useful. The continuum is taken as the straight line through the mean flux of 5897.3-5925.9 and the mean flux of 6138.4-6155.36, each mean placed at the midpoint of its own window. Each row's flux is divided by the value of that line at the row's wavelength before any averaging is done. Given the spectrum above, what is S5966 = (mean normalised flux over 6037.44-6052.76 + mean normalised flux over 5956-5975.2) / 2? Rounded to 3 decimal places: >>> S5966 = 1.060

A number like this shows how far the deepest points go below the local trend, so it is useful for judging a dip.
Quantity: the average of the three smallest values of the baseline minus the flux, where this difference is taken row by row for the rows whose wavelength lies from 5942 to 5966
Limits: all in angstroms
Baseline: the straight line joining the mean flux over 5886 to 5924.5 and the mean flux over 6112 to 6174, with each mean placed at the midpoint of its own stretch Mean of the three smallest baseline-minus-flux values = -10.5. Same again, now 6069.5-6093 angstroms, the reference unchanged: -8.3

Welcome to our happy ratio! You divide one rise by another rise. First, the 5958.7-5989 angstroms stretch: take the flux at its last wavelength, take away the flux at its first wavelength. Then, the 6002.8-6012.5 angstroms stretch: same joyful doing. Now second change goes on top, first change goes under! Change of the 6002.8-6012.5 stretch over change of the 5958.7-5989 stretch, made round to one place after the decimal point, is -2.8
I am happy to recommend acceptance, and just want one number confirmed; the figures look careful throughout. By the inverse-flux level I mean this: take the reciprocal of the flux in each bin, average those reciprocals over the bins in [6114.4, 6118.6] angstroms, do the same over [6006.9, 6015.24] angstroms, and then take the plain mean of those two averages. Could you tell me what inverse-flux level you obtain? 0.0191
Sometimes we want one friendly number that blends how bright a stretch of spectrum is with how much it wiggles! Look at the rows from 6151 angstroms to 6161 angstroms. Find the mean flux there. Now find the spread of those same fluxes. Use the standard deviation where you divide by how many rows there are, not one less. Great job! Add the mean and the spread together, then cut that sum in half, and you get 26.6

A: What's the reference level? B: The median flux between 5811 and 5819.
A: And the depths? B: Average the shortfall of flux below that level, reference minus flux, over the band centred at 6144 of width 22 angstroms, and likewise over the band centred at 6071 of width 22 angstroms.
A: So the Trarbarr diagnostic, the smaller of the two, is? -1.1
